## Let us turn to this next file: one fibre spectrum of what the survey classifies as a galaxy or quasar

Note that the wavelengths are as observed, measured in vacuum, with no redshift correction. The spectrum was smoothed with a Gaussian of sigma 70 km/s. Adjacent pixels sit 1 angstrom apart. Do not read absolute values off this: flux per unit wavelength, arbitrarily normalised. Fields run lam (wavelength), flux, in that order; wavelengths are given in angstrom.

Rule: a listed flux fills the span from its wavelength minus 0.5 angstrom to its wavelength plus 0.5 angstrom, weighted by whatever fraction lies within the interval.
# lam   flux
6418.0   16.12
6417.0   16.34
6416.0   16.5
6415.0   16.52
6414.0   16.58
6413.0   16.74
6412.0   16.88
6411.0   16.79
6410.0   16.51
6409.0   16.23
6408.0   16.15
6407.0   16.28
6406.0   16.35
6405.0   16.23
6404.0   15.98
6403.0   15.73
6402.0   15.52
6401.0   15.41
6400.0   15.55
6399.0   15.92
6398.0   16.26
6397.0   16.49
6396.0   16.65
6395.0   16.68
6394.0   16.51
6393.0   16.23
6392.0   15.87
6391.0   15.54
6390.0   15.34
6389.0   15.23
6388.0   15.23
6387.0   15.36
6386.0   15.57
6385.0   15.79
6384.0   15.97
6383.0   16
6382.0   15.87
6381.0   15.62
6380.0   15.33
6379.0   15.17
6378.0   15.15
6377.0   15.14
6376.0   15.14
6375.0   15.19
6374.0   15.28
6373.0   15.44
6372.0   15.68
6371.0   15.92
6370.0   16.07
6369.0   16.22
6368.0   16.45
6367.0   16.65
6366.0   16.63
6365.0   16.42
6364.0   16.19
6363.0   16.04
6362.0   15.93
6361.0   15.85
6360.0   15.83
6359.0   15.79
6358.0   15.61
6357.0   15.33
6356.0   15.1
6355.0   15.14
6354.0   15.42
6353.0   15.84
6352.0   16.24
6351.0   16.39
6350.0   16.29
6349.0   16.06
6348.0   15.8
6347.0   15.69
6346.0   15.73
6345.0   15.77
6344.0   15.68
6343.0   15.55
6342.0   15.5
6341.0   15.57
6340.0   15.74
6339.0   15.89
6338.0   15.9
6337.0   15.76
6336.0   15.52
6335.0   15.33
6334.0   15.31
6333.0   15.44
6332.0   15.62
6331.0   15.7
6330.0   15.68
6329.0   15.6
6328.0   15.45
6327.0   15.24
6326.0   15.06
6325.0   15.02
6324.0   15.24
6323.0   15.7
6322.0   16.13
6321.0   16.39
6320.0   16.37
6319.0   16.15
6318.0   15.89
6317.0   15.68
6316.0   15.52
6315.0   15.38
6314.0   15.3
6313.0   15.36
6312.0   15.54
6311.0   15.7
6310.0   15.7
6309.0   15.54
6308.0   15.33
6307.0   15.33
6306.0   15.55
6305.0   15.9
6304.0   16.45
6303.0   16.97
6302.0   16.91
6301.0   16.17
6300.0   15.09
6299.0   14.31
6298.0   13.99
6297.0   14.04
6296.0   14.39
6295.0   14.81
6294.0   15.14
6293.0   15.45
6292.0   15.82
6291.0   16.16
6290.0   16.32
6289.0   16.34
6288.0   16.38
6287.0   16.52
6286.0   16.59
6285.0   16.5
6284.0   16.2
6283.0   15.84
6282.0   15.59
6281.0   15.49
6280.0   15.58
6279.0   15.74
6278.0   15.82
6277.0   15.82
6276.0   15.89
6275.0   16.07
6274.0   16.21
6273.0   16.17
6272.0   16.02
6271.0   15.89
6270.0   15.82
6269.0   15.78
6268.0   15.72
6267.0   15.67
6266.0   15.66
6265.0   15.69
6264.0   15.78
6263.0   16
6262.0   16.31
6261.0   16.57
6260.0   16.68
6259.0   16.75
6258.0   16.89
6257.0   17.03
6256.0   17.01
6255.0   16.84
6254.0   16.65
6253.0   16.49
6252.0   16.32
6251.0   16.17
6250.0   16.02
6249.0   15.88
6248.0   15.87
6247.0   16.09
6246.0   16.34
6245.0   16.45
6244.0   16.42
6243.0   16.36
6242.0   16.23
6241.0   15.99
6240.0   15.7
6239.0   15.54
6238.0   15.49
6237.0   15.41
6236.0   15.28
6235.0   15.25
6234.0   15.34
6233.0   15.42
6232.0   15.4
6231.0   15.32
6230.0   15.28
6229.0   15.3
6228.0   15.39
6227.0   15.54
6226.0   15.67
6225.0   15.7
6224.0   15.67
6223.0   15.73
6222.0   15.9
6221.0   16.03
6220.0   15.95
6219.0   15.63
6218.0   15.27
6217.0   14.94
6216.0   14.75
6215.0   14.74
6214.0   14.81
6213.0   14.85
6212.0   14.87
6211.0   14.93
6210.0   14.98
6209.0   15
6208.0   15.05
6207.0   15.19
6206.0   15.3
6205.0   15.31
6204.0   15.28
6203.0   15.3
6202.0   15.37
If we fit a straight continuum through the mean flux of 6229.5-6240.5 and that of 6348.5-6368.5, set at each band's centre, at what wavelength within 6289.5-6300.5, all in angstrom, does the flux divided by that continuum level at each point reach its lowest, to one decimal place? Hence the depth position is 6298.0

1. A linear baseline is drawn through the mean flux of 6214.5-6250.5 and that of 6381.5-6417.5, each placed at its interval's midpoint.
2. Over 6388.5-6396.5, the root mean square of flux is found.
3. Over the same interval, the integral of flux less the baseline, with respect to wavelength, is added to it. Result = 16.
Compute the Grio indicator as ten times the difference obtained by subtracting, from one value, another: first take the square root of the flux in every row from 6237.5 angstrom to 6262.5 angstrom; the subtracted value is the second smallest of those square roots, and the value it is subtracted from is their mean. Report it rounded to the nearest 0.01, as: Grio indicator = 0.98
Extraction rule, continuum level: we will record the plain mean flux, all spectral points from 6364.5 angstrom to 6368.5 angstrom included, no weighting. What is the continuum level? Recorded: 16.5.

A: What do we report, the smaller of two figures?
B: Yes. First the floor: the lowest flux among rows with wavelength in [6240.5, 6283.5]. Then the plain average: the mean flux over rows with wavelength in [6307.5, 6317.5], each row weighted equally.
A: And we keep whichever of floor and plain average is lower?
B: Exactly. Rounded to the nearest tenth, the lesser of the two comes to 15.5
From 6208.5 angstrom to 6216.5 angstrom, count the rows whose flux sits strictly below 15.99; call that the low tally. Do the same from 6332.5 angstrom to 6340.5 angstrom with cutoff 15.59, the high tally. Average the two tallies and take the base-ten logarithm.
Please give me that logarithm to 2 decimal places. 0.78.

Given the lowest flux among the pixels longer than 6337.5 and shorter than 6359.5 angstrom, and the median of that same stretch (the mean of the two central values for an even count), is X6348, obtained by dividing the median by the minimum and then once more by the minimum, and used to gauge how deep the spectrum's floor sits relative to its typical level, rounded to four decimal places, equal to 0.0690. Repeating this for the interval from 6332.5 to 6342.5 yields 0.0663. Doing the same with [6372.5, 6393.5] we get 0.0670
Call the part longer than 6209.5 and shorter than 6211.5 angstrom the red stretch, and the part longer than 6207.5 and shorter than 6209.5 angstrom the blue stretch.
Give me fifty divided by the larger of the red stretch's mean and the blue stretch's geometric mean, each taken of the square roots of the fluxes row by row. 12.9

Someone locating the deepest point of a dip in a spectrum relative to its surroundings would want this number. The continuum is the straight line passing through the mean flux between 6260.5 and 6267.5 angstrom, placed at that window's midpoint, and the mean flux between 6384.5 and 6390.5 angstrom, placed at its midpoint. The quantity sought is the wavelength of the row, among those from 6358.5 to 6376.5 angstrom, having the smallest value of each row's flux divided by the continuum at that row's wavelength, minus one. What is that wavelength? 6376.0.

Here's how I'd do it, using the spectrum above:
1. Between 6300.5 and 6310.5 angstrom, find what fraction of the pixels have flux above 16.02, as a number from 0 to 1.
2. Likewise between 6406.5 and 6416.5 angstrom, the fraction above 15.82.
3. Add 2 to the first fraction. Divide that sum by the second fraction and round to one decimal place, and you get 2.4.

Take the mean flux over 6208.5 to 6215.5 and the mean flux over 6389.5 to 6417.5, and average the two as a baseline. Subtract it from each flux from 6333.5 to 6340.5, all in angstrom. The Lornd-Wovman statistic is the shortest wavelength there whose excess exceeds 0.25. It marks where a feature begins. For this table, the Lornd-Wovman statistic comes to 6338.0 angstrom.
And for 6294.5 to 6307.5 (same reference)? 6301.0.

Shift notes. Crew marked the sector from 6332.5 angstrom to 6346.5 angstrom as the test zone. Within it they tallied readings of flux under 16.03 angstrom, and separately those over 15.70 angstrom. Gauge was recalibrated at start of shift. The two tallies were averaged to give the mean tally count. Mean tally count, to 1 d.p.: 10.0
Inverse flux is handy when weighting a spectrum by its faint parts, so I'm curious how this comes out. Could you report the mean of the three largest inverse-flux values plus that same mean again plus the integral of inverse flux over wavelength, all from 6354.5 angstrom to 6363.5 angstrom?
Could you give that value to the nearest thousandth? 0.708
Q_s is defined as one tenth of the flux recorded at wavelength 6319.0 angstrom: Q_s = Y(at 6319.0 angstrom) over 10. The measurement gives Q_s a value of 1.615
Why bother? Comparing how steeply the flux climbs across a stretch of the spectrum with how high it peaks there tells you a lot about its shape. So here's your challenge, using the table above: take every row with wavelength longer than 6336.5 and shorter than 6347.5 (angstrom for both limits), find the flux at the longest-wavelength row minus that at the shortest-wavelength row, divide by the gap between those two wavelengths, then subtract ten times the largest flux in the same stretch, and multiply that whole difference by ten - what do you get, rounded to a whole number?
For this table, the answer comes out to -1590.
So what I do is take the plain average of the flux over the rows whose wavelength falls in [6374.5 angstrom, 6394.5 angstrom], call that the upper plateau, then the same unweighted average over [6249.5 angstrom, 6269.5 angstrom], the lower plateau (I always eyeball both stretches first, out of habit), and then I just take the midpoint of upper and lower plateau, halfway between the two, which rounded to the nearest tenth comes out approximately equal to 15.9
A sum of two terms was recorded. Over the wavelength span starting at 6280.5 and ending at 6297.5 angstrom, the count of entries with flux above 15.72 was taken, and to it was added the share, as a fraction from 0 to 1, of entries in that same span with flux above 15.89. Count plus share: 10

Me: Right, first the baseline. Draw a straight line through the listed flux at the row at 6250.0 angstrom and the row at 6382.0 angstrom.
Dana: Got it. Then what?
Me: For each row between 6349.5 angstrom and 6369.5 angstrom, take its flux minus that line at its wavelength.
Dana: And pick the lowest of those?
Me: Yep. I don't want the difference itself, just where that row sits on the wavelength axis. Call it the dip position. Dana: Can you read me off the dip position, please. 6356.0 angstrom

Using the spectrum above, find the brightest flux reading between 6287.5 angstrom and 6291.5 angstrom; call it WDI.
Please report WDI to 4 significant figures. 16.38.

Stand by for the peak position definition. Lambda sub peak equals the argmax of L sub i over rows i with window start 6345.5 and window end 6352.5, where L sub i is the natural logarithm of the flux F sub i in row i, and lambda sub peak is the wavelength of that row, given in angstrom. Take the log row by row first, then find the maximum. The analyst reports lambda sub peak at 6351.0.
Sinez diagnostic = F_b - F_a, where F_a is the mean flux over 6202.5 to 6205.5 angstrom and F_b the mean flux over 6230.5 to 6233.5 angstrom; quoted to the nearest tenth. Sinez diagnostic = 0.1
